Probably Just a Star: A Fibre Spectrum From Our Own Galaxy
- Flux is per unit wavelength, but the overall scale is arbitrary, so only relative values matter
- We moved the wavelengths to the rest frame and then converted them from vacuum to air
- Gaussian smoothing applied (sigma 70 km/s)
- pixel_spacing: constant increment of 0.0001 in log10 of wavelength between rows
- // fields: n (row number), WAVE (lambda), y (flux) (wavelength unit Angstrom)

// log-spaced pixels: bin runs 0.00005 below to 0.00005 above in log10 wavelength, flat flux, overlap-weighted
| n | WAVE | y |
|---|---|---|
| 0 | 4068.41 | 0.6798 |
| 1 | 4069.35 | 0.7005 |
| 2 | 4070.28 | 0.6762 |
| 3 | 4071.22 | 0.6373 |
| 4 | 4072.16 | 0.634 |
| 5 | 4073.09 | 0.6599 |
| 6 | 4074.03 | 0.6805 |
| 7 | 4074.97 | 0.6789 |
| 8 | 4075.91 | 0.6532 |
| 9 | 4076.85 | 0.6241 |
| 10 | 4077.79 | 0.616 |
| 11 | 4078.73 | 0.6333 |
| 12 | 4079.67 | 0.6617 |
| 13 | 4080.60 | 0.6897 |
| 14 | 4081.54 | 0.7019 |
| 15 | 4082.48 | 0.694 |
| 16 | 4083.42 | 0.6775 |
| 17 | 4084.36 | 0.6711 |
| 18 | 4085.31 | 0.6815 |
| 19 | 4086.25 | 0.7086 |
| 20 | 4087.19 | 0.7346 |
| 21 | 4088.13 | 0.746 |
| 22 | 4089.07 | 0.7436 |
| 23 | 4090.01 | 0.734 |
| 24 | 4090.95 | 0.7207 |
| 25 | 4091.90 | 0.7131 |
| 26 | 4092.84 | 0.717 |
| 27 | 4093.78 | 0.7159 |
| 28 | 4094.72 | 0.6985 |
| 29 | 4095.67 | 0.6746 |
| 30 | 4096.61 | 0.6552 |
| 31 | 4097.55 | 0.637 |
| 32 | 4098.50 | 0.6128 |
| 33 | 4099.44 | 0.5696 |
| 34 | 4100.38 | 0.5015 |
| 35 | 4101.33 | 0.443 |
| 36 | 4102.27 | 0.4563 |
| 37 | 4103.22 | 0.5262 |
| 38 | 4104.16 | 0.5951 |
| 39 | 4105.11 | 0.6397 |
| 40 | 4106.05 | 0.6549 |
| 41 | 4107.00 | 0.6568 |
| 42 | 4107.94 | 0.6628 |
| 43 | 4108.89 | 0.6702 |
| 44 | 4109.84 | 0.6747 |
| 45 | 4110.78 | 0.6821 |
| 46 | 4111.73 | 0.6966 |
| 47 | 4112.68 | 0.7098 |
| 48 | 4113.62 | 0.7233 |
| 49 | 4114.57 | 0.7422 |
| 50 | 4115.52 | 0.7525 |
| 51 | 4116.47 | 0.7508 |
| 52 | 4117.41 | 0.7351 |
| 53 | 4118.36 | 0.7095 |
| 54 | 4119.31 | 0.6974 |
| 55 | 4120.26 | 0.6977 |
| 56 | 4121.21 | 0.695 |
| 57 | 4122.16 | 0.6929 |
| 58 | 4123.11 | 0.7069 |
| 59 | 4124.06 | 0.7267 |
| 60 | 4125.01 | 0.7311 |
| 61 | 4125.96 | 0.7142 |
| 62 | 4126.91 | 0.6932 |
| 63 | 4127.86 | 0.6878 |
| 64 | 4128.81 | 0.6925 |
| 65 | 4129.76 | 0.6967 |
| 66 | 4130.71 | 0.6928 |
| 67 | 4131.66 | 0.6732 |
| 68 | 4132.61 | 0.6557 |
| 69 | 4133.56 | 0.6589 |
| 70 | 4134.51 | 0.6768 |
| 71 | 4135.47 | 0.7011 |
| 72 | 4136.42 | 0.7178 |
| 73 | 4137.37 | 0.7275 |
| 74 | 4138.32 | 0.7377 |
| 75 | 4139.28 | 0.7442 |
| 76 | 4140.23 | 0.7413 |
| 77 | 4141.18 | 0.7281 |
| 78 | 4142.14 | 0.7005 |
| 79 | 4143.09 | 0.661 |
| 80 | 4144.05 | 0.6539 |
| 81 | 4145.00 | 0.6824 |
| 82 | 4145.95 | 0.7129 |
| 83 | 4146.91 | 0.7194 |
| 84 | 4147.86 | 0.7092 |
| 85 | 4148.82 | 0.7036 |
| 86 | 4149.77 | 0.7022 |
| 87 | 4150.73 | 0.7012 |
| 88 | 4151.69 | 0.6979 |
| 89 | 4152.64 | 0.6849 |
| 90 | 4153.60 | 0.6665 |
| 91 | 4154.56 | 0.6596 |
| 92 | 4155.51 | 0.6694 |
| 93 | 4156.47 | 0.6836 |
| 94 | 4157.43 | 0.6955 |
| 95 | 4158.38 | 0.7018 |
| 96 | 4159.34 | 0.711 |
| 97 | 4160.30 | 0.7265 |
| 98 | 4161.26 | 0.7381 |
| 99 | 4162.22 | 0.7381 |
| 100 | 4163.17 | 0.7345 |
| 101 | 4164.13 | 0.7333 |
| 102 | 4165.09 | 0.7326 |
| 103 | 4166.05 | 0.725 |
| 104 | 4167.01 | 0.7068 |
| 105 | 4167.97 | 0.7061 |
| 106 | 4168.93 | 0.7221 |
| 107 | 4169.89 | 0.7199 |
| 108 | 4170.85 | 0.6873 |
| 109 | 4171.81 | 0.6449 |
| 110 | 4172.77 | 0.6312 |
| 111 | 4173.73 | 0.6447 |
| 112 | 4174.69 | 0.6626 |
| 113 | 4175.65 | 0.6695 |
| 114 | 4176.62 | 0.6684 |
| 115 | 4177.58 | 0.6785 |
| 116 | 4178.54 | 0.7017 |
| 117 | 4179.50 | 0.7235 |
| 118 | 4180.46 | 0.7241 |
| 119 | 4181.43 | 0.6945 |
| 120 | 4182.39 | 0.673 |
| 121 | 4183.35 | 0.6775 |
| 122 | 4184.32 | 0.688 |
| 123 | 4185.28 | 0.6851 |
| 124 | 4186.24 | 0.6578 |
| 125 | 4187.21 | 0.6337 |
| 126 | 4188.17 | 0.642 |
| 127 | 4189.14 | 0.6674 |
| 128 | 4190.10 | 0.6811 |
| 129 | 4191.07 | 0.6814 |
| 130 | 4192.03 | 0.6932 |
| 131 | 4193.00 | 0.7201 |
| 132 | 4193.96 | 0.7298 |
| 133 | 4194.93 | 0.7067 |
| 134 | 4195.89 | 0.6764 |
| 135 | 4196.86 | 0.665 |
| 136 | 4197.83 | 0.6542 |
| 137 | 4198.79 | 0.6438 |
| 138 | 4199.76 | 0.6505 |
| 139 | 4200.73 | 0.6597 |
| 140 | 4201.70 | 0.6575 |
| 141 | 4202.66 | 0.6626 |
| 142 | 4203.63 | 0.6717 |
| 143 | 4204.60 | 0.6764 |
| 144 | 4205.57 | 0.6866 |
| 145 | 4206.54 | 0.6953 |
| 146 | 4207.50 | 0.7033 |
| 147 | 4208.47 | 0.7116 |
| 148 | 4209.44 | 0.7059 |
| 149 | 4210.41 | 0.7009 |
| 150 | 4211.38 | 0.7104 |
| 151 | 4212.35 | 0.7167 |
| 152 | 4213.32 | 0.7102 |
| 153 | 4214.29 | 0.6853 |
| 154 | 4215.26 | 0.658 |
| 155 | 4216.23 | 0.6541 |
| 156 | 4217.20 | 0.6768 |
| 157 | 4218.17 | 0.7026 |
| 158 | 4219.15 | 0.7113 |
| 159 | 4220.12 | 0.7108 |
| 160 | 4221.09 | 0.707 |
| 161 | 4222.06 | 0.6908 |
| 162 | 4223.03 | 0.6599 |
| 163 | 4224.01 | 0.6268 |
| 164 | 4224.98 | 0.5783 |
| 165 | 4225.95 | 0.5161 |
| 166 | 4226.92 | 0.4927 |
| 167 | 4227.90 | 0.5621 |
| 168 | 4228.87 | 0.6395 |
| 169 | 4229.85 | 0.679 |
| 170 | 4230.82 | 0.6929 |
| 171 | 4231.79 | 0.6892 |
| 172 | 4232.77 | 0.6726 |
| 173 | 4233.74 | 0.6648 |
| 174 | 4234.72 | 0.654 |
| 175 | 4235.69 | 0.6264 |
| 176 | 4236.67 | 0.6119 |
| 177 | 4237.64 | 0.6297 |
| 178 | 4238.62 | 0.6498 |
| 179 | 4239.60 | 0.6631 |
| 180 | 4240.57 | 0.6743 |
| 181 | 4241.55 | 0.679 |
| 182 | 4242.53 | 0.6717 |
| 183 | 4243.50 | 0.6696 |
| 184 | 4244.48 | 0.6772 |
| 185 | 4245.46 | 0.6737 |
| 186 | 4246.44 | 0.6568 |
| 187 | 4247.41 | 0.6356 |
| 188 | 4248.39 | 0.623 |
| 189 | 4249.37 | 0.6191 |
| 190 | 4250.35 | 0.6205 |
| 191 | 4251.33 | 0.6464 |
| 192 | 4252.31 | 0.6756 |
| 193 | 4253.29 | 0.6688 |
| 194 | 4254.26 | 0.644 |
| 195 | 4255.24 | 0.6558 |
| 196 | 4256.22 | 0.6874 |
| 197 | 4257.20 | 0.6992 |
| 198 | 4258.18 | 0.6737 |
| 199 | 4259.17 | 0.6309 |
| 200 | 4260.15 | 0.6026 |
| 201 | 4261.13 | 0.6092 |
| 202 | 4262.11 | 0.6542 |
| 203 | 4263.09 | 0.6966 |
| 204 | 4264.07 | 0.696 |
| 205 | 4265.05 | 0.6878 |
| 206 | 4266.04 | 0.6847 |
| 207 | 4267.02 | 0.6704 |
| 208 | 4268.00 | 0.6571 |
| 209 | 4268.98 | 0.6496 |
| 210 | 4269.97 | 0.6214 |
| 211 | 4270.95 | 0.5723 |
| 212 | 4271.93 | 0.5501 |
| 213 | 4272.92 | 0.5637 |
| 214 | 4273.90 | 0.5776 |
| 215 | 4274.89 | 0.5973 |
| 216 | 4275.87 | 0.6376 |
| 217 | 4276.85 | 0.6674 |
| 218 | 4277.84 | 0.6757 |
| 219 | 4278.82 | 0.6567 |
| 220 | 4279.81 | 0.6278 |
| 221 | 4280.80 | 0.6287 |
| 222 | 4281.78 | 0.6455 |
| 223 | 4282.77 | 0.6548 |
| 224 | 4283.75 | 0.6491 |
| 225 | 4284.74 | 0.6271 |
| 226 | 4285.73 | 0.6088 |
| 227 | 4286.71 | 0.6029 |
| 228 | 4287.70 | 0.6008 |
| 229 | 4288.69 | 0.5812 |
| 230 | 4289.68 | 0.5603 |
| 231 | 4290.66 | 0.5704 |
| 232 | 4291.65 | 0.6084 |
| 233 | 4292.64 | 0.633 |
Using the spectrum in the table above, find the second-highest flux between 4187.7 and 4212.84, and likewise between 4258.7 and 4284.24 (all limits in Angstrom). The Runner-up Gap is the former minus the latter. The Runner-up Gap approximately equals 0.024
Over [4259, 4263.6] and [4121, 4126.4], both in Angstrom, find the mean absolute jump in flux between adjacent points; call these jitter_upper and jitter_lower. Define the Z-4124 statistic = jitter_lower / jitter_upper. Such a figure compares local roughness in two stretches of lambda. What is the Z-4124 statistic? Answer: 0.4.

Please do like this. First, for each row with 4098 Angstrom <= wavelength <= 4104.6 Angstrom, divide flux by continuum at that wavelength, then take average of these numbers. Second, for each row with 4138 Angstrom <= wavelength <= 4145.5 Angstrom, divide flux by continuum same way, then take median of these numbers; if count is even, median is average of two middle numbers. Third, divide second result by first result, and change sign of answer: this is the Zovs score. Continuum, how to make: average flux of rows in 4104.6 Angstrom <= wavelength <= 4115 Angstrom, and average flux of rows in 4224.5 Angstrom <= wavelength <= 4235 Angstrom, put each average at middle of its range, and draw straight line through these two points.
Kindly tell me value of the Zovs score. -1.391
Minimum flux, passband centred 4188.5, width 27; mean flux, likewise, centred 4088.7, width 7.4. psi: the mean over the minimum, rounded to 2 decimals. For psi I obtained 1.14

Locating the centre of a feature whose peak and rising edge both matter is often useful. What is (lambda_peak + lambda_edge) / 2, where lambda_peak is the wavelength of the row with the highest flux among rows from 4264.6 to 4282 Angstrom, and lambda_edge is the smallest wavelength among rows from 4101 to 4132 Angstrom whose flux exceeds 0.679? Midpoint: 4187.9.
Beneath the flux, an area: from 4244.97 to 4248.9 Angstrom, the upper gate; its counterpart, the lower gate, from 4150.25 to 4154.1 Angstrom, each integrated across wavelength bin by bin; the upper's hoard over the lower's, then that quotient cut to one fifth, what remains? 0.193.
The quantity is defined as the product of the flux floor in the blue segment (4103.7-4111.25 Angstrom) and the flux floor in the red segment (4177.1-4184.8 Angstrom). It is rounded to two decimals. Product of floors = 0.40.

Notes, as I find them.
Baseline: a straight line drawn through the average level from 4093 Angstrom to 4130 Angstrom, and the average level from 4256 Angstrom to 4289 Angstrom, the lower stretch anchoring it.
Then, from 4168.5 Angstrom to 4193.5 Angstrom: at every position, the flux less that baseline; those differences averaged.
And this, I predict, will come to 0.026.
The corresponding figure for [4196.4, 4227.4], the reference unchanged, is 0.020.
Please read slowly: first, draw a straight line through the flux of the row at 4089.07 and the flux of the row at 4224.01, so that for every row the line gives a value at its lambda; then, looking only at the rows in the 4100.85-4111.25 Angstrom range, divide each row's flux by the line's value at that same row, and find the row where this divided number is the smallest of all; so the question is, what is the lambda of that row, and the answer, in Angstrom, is 4101.33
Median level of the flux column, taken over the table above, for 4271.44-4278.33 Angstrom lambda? 0.597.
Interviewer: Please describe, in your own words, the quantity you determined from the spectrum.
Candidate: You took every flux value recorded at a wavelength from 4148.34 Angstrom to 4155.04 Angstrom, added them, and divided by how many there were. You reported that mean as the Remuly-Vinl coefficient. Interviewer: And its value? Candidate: 0.688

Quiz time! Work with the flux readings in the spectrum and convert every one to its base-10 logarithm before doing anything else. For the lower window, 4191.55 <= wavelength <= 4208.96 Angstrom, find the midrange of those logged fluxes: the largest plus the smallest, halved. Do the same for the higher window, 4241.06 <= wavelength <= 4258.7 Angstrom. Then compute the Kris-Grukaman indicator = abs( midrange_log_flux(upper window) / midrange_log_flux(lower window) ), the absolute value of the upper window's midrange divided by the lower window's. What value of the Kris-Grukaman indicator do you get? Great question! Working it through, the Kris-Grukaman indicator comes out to 1.11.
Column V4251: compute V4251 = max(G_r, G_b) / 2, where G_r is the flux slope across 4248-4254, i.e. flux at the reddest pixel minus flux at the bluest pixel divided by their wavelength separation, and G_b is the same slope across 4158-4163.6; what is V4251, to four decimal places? 0.0047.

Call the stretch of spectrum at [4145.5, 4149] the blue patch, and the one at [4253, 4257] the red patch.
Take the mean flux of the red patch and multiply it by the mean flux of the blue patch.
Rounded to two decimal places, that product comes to 0.47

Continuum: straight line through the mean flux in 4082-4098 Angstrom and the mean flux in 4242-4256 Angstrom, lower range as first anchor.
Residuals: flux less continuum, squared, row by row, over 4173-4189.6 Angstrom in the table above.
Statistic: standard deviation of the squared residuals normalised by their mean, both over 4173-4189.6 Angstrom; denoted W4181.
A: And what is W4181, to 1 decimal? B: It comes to 1.3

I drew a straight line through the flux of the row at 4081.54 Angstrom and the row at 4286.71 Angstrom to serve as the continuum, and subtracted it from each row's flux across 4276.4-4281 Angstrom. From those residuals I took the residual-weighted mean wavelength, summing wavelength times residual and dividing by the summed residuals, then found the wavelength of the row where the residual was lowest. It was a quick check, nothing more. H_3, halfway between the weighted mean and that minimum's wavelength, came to 4279.1 Angstrom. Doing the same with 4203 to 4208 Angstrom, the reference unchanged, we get 4204.8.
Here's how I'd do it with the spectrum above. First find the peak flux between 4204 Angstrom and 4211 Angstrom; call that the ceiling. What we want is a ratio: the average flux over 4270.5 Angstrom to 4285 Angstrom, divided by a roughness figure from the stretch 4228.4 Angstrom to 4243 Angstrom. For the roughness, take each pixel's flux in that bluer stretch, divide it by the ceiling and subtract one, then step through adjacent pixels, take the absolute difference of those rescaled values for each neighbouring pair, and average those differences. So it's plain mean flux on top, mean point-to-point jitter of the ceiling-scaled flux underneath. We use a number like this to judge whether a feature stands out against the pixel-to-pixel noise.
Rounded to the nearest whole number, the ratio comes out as 30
